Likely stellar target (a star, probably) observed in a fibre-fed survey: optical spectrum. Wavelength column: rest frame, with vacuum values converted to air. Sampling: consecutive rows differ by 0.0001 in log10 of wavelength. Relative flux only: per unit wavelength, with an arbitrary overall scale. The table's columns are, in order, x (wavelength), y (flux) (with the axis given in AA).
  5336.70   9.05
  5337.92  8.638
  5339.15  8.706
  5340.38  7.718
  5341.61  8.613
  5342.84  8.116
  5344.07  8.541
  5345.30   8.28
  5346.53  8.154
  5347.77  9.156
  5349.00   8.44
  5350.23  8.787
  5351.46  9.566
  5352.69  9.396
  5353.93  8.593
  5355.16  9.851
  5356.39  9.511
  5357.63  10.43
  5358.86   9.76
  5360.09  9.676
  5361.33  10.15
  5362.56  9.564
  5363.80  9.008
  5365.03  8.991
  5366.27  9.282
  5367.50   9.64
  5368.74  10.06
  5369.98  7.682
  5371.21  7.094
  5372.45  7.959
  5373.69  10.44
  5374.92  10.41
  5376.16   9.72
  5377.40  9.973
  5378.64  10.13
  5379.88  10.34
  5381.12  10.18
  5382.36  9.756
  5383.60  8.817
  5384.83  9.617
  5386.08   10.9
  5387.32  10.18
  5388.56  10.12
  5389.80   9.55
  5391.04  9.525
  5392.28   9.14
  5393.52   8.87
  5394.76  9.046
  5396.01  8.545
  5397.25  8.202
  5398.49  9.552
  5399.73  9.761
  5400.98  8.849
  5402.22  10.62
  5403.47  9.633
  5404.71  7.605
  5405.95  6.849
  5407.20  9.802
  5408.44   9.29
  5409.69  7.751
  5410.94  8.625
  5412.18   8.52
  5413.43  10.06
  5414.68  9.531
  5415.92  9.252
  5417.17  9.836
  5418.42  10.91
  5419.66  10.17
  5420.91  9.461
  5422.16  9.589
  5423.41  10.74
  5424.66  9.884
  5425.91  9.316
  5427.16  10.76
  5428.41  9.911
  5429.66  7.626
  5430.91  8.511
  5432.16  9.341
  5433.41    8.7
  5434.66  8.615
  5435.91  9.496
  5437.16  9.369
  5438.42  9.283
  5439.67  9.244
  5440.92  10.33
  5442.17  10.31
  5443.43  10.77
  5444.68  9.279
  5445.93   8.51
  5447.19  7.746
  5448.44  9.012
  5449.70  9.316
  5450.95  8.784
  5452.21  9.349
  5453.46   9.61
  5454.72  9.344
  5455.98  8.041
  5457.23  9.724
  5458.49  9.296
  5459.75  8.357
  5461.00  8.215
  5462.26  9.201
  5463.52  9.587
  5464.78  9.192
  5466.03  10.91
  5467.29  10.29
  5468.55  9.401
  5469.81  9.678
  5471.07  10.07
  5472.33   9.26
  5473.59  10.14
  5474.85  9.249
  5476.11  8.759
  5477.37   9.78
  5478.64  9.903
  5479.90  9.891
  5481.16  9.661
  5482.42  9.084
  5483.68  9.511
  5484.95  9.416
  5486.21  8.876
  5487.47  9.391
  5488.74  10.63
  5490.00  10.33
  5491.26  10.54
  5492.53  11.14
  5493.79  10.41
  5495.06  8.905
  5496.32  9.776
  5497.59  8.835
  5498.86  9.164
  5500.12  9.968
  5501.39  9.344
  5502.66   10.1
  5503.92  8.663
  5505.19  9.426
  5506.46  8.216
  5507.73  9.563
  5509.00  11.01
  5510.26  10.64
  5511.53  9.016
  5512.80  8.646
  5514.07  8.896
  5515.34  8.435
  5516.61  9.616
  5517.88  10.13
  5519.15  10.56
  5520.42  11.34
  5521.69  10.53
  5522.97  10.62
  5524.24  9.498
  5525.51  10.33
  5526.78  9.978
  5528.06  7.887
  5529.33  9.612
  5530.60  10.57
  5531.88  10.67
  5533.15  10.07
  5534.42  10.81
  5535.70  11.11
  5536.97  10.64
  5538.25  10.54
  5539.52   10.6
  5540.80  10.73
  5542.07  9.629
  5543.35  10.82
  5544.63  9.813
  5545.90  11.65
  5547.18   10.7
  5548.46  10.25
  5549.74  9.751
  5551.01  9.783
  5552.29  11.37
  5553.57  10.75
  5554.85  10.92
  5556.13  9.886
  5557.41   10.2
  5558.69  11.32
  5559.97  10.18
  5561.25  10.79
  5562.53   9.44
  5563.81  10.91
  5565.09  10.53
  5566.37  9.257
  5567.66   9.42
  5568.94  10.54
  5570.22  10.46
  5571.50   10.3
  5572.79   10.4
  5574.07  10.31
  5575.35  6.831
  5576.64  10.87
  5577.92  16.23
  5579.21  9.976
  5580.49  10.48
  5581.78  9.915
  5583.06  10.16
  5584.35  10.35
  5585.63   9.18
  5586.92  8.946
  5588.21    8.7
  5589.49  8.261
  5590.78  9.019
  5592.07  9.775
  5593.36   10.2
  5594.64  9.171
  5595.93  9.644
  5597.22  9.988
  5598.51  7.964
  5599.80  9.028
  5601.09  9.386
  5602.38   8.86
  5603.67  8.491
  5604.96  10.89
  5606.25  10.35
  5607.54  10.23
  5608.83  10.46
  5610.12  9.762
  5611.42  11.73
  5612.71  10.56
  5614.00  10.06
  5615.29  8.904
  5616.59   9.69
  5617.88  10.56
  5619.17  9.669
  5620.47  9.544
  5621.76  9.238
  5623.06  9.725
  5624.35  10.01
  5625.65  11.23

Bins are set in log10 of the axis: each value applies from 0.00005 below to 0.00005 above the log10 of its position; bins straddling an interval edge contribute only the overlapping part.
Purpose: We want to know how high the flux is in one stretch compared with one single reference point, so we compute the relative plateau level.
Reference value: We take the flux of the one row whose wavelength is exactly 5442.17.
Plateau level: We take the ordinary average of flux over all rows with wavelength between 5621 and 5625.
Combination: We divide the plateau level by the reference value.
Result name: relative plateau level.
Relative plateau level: 0.94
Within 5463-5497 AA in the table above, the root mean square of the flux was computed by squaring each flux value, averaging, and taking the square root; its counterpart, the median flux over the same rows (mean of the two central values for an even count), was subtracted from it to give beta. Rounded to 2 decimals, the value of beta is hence 0.11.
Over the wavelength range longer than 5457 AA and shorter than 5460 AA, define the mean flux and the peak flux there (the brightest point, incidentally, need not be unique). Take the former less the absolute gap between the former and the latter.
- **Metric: 8.5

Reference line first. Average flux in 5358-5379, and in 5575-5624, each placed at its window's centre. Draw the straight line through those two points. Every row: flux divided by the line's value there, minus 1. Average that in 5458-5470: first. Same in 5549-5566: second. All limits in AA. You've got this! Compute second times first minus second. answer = -0.07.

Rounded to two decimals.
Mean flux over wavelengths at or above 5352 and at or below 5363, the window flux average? 9.66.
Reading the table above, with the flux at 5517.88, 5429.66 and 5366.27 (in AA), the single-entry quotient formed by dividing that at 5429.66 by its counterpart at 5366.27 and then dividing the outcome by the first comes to 0.08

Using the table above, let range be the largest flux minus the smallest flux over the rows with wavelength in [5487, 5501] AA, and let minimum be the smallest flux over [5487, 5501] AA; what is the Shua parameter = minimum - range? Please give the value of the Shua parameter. 6.5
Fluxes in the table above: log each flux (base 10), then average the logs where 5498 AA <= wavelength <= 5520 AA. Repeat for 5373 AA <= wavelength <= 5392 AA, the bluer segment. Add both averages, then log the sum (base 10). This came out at 0.295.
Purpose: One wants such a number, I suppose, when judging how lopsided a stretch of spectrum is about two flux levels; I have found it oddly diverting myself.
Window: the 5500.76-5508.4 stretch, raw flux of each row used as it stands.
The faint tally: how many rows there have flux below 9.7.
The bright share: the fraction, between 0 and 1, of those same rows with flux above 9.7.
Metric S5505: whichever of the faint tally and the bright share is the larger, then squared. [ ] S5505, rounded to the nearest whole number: 25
